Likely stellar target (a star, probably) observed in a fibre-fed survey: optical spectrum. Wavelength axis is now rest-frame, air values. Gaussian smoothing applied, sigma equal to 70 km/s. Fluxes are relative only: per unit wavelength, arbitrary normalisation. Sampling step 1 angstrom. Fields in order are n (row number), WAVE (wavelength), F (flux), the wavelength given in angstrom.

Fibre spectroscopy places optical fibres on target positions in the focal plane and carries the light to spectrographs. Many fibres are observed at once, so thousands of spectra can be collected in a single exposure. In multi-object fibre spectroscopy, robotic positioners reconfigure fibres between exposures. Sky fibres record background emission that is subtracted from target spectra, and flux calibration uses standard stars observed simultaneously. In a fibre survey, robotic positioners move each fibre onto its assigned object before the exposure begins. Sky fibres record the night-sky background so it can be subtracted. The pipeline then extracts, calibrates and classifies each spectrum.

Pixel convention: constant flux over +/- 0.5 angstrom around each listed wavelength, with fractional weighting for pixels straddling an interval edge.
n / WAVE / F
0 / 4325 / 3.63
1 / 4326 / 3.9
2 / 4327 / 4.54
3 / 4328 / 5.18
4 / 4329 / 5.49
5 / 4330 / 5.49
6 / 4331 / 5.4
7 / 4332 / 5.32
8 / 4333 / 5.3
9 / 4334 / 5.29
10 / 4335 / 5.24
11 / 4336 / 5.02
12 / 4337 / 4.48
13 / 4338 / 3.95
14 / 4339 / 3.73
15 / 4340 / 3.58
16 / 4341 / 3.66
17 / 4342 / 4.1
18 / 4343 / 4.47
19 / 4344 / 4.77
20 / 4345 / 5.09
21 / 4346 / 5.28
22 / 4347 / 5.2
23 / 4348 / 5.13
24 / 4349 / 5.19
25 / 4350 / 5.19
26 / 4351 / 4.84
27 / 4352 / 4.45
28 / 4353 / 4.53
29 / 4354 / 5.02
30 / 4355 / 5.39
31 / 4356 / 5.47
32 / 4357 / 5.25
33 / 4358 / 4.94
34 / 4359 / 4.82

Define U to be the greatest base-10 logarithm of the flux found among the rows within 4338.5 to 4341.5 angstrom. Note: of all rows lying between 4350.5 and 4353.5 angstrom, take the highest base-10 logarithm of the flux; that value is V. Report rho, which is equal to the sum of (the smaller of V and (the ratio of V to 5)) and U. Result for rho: 0.709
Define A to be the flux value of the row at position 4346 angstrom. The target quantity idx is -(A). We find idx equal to -5.28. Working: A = 5.28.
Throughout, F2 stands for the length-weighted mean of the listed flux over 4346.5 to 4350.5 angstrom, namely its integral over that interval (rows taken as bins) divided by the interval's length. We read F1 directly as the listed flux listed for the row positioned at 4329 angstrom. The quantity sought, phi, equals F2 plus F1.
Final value 10.7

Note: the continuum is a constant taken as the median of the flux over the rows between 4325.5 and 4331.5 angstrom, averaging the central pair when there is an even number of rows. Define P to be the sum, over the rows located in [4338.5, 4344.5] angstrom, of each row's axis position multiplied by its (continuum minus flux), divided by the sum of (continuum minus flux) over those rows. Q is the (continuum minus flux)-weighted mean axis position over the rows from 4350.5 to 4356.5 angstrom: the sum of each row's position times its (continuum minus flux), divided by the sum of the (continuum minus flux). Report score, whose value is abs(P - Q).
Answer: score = 11.0 angstrom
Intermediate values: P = 4340.9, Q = 4351.9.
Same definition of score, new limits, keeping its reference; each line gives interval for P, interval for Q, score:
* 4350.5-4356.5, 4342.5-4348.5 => 7.7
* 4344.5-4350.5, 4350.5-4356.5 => 4.5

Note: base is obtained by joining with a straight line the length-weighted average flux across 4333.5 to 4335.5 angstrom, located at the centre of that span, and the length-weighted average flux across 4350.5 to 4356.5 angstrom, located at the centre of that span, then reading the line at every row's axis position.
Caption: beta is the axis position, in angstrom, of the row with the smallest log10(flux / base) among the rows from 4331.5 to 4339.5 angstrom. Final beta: 4339 angstrom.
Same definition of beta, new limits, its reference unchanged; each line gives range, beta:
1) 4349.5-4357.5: 4352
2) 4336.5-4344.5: 4340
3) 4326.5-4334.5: 4327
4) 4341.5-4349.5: 4342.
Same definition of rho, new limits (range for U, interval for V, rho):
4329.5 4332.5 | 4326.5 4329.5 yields 0.887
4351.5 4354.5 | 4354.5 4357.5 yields 0.848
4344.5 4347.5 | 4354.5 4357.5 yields 0.870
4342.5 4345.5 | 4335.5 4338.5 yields 0.847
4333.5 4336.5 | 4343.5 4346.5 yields 0.868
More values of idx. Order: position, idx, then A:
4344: -4.77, 4.77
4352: -4.45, 4.45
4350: -5.19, 5.19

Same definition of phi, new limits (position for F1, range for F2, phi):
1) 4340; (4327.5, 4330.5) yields 9.0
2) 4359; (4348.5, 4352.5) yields 9.7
